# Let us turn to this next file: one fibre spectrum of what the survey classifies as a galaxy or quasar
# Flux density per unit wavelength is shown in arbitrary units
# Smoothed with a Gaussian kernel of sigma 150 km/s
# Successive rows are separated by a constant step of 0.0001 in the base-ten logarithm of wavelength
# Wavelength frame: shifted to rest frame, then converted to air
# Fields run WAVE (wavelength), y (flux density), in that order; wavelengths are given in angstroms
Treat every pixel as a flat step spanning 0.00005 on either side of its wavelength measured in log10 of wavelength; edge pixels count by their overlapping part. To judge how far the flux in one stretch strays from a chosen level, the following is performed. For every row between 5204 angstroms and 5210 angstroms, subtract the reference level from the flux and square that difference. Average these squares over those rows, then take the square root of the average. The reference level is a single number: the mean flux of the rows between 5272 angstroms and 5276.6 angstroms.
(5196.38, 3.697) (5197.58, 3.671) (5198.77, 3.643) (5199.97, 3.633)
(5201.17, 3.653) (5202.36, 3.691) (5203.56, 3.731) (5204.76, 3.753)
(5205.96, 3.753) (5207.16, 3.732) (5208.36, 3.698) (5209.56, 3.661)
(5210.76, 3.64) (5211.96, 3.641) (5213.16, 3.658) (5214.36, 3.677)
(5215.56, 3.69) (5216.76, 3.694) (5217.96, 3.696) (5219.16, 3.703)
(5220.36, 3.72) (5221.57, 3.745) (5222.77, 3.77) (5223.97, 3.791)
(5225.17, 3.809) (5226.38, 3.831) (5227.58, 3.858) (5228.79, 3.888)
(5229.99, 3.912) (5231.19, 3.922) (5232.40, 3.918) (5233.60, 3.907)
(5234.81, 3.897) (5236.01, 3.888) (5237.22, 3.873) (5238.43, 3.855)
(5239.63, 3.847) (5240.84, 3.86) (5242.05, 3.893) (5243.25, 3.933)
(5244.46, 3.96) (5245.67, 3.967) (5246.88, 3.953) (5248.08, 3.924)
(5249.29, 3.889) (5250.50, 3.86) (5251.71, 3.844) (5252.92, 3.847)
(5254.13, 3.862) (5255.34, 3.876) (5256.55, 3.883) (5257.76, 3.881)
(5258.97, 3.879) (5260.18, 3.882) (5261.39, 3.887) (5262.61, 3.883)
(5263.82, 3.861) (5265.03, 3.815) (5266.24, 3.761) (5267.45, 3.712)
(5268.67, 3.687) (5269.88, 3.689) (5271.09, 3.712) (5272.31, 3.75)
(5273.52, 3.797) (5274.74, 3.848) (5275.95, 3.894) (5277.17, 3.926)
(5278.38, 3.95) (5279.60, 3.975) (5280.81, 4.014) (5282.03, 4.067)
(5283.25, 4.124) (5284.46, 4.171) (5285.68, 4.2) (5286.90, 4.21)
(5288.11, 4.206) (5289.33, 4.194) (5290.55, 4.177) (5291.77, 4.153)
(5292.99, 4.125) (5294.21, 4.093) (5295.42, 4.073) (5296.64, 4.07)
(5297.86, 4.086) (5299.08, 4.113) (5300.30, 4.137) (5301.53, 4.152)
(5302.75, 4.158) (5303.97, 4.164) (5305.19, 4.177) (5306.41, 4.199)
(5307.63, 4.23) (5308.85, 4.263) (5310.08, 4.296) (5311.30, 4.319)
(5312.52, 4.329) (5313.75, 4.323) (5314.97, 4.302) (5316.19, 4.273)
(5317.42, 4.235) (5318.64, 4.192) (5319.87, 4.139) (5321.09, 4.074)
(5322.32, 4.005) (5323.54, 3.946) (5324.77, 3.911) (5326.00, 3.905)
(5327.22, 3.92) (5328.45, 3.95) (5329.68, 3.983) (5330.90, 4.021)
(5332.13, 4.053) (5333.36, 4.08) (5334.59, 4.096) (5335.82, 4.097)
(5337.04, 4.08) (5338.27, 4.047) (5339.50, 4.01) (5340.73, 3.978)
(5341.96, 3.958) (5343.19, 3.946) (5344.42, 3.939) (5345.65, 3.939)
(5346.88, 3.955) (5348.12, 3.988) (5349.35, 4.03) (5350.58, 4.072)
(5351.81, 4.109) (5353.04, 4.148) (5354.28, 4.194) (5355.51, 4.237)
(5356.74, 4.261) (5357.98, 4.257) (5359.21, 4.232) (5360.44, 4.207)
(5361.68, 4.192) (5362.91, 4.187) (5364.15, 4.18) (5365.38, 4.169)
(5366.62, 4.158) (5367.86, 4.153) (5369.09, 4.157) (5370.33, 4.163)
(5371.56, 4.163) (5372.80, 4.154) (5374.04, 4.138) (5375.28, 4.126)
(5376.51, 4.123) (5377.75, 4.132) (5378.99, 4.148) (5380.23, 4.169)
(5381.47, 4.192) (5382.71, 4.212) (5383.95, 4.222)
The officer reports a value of 0.11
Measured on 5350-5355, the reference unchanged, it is 0.31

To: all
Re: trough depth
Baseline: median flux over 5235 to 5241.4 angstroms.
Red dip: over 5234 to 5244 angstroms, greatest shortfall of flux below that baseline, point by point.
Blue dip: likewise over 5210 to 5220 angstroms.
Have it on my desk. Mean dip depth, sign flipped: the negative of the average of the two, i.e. -0.12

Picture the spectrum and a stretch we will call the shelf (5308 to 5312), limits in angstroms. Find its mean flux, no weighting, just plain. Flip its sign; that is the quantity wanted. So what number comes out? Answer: -4.29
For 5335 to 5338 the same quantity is -4.09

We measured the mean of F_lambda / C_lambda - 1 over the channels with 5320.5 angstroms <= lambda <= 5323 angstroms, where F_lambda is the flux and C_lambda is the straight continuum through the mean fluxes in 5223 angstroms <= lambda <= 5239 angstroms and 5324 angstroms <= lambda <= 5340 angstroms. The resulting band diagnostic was 0.01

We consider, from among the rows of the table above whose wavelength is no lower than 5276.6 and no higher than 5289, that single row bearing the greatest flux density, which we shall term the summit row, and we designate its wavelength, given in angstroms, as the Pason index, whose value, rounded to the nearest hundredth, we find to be 5286.90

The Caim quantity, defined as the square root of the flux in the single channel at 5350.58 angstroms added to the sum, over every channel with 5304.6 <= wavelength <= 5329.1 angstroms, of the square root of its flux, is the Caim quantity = 42.8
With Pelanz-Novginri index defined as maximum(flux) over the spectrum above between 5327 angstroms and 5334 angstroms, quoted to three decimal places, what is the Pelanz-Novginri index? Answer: 4.080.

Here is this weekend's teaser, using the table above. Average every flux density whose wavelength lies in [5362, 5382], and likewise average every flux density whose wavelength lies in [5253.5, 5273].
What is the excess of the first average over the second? 0.34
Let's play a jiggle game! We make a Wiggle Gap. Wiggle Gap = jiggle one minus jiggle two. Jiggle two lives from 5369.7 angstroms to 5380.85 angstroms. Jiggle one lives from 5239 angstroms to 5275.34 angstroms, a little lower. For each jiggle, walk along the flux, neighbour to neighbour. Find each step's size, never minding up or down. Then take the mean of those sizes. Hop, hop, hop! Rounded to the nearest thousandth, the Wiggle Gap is 0.012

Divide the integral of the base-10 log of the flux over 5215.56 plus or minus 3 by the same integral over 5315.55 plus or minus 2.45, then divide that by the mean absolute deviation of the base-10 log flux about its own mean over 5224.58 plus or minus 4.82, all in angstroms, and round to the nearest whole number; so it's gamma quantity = 214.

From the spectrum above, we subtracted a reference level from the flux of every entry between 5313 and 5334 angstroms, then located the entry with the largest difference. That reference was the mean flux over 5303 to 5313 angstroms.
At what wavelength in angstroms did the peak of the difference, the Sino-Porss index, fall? 5313.75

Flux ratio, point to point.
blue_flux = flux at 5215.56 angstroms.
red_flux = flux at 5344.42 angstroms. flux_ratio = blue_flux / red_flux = 0.94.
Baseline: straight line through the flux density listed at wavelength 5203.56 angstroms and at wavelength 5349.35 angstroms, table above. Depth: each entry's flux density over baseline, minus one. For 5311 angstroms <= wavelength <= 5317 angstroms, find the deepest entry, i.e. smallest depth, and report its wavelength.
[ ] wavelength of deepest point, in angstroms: 5316.19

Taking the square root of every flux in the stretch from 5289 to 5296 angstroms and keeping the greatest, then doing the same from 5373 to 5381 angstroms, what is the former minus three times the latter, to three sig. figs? -4.08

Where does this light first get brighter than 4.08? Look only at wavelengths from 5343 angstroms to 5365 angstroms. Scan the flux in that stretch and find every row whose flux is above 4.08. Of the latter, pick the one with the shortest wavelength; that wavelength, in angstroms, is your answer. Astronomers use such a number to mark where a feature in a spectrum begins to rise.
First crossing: 5351.81 angstroms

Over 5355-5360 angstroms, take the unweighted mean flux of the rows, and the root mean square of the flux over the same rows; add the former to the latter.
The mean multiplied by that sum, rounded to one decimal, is 36.1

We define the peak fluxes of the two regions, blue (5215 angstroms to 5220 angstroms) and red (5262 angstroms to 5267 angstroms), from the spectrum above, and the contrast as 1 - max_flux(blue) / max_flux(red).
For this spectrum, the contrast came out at 0.046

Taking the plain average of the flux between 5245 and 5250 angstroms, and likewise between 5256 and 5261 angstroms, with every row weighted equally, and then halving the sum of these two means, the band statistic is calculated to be 3.91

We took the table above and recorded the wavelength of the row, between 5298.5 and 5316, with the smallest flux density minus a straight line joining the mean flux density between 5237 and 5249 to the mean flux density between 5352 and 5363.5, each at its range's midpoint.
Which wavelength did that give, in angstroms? 5299.08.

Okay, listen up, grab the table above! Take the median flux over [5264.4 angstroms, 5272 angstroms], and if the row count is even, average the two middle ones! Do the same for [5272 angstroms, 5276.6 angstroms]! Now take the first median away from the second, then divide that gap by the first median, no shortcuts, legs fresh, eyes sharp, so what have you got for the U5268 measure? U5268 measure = 0.030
